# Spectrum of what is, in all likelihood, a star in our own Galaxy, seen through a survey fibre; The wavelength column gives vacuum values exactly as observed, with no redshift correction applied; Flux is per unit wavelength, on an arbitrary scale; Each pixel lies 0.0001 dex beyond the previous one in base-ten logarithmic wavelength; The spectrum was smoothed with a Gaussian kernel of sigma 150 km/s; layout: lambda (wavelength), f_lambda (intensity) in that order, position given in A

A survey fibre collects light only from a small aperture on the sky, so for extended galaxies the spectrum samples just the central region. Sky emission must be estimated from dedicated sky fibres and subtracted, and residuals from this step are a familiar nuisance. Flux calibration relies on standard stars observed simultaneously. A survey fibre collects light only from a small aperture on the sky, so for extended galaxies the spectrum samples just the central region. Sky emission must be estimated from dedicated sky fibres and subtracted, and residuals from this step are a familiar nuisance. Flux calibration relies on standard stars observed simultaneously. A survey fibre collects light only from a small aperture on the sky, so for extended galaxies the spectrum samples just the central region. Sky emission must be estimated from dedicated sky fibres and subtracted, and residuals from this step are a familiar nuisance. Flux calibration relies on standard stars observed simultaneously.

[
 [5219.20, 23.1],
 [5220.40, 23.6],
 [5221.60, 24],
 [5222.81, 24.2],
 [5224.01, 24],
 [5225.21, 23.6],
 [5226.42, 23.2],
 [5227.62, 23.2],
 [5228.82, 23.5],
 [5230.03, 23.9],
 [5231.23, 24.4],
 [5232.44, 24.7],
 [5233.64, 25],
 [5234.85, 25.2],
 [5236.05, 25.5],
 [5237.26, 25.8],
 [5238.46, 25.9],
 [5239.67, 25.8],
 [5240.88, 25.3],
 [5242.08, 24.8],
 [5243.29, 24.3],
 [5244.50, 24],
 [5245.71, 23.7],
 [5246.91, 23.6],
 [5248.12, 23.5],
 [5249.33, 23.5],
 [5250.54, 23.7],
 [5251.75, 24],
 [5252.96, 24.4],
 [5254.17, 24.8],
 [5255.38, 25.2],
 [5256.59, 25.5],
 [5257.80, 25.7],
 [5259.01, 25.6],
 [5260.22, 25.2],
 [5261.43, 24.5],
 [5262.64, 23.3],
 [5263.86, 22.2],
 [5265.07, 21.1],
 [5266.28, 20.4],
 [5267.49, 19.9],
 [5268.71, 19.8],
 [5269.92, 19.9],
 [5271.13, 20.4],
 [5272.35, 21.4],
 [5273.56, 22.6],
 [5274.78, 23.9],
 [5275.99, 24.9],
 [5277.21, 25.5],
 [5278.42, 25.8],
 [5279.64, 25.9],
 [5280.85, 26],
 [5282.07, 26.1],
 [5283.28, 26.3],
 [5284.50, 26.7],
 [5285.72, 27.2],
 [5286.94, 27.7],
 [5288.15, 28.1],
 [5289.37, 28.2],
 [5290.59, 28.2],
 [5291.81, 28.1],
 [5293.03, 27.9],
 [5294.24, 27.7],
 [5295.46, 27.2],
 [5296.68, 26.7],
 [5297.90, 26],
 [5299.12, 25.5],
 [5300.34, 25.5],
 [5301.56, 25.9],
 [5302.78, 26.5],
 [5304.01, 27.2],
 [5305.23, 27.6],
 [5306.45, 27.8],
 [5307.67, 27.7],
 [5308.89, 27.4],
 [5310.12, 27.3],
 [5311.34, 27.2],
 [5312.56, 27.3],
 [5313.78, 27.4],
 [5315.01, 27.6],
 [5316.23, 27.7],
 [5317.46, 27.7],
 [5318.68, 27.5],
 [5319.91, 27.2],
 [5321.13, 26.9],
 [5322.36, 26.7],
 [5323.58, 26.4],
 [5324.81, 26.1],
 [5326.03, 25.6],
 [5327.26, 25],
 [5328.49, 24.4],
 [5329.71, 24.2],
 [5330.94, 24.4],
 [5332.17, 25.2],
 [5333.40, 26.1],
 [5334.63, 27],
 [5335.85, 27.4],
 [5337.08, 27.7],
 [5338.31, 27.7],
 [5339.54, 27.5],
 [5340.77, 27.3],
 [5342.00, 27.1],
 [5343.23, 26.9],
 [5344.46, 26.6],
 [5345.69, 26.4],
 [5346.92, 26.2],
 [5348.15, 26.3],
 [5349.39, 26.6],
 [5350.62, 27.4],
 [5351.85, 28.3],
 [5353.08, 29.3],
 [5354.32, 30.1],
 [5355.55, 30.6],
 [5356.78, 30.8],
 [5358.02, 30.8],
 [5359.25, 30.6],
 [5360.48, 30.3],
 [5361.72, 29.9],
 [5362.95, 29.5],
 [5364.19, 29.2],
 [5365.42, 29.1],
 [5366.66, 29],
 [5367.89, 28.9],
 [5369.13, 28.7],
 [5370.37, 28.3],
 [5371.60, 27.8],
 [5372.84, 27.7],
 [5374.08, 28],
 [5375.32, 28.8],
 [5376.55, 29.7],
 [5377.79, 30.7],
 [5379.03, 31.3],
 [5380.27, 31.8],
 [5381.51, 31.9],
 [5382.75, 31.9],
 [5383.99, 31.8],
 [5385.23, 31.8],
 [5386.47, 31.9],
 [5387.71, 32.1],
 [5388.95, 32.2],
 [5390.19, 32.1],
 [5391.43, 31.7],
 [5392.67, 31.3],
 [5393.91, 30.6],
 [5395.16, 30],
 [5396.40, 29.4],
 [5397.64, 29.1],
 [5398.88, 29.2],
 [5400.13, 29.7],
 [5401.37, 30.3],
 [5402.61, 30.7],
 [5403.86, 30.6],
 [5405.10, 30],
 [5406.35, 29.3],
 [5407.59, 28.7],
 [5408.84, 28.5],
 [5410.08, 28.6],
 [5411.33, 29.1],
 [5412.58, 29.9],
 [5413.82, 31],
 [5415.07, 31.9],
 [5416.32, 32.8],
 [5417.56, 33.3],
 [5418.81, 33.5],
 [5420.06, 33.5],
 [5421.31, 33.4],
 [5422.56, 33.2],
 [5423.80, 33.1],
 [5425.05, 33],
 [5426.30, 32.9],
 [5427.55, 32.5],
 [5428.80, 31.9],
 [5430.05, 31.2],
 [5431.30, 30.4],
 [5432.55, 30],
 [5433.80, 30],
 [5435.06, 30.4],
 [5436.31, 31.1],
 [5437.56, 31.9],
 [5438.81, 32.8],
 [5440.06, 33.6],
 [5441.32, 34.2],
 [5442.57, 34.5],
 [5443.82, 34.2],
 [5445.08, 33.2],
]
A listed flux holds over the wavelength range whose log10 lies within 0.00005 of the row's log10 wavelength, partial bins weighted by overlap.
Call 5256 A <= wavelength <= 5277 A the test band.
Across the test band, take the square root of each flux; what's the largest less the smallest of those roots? 0.62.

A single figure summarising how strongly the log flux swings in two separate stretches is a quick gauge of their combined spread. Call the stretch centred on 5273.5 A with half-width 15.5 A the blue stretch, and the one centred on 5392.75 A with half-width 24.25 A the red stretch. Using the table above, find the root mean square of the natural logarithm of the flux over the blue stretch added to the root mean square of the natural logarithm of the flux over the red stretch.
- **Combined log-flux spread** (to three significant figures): 6.58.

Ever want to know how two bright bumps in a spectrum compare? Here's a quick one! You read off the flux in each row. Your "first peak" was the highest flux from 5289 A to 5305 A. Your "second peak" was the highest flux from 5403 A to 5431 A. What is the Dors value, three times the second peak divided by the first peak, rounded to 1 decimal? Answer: 3.6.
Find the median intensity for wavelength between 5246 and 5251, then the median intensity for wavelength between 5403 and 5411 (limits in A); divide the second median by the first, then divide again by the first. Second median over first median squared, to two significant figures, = 0.052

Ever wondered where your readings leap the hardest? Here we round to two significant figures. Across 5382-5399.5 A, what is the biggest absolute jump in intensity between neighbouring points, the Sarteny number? 0.70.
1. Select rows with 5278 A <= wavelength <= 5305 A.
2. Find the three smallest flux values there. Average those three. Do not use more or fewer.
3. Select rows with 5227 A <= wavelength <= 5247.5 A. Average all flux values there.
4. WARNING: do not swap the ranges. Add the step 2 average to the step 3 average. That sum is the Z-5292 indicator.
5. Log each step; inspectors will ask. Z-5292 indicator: 50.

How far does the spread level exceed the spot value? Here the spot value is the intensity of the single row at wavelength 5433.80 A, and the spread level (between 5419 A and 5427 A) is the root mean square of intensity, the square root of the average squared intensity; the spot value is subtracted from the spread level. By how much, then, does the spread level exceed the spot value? 3.2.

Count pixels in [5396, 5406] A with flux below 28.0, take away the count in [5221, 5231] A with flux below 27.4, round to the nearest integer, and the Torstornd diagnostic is -8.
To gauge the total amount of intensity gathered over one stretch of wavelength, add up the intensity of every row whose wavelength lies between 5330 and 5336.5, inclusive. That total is 130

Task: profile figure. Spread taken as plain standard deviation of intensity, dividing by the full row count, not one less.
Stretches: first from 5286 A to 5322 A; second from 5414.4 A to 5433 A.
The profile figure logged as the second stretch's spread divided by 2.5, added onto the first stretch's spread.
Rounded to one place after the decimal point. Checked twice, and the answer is 1.2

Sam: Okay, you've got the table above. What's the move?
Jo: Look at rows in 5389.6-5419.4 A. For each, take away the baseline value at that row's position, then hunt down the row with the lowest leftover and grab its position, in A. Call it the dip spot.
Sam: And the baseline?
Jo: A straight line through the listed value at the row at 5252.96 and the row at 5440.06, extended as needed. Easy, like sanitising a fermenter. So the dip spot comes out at 5408.84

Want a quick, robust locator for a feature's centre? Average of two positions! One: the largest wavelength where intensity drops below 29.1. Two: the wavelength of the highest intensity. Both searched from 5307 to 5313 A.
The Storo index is 5310.1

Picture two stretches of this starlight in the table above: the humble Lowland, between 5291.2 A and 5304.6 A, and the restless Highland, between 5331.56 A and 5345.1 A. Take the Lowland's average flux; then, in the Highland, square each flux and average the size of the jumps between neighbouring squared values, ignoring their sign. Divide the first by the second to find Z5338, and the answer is 1.39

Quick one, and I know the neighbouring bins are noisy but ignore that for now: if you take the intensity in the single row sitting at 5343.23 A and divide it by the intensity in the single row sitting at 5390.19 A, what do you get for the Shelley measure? 0.84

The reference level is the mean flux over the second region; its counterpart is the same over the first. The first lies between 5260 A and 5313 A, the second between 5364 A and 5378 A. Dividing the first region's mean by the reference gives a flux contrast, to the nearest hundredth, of 0.88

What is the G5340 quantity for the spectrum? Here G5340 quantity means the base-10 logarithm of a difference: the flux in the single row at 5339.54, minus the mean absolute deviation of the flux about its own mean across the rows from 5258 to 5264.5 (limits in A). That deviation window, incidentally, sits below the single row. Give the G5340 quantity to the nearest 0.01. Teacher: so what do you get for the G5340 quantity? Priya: 1.42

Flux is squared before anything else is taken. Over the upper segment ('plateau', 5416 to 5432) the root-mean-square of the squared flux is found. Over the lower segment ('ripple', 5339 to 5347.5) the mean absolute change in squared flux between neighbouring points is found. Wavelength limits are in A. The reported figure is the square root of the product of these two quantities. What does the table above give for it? 112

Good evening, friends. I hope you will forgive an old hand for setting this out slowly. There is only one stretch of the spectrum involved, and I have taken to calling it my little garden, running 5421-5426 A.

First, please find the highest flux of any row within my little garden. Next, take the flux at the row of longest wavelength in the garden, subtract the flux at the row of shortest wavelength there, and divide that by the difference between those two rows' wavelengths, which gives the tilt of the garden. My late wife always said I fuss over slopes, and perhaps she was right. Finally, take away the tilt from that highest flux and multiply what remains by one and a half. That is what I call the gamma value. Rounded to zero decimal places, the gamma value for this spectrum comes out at 50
